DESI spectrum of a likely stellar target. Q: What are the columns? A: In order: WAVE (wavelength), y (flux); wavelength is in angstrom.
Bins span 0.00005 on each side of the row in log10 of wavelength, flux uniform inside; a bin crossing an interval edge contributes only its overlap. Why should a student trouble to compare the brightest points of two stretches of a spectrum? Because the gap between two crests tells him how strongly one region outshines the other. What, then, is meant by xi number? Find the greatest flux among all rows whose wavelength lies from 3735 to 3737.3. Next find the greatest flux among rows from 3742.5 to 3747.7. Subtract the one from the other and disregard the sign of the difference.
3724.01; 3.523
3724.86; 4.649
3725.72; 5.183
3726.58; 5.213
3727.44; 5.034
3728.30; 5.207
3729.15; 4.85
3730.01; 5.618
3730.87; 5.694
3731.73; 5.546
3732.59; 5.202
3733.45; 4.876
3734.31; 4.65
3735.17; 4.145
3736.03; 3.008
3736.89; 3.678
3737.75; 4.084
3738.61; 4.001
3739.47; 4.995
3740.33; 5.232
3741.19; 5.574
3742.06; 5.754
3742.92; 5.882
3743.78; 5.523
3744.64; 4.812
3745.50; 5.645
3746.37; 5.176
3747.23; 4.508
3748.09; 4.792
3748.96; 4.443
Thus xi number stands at 1.7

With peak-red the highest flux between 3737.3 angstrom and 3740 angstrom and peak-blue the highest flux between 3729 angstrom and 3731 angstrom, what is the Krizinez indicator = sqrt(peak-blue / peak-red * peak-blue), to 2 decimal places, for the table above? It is 2.55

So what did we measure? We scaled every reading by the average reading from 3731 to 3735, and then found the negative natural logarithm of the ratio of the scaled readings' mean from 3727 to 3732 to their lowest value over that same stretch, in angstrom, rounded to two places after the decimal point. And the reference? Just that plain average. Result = -0.09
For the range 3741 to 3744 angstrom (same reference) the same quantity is -0.03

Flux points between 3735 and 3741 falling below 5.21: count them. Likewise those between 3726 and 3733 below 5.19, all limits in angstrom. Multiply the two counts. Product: 12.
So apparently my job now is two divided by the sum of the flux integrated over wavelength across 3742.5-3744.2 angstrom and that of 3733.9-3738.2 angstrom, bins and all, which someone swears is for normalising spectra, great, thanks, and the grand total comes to 0.08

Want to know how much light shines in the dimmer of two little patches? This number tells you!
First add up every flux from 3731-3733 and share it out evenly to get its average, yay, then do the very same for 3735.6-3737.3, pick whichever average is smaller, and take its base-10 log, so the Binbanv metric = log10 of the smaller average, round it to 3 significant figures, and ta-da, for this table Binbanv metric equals 0.524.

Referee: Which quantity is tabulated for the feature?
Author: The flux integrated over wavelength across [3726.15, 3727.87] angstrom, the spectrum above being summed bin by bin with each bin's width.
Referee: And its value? 8.8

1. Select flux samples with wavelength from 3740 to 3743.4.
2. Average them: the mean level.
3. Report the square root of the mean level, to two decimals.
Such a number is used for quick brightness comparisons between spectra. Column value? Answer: 2.37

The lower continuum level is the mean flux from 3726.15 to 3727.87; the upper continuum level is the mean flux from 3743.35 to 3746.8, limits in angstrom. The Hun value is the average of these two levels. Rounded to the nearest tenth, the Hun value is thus 5.2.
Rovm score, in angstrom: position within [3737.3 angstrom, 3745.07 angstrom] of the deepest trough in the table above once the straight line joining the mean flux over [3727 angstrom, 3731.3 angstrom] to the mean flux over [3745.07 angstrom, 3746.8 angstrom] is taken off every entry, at 3738.61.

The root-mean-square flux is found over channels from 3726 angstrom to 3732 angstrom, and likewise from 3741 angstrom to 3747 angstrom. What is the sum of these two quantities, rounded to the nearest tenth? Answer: 10.8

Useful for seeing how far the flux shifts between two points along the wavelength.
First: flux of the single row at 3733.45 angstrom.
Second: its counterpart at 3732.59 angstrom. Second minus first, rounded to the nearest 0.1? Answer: 0.3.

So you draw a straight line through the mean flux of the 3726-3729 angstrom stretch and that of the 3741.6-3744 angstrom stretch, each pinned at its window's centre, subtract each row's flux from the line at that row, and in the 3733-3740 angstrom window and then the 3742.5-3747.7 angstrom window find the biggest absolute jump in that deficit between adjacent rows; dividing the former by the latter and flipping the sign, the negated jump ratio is -1.46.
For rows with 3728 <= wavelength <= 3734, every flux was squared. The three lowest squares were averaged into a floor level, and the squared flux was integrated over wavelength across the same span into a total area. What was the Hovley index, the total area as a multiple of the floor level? 6.8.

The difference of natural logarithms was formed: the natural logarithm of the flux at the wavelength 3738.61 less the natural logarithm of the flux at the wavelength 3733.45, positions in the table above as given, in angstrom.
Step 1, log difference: -0.20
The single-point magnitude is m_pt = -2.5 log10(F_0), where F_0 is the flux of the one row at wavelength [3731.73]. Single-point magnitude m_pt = -1.86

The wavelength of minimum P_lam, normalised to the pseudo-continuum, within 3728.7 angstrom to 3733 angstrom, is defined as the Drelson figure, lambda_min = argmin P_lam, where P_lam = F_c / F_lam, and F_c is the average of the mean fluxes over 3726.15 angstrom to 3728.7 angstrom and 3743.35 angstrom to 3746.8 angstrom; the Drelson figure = 3730.87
